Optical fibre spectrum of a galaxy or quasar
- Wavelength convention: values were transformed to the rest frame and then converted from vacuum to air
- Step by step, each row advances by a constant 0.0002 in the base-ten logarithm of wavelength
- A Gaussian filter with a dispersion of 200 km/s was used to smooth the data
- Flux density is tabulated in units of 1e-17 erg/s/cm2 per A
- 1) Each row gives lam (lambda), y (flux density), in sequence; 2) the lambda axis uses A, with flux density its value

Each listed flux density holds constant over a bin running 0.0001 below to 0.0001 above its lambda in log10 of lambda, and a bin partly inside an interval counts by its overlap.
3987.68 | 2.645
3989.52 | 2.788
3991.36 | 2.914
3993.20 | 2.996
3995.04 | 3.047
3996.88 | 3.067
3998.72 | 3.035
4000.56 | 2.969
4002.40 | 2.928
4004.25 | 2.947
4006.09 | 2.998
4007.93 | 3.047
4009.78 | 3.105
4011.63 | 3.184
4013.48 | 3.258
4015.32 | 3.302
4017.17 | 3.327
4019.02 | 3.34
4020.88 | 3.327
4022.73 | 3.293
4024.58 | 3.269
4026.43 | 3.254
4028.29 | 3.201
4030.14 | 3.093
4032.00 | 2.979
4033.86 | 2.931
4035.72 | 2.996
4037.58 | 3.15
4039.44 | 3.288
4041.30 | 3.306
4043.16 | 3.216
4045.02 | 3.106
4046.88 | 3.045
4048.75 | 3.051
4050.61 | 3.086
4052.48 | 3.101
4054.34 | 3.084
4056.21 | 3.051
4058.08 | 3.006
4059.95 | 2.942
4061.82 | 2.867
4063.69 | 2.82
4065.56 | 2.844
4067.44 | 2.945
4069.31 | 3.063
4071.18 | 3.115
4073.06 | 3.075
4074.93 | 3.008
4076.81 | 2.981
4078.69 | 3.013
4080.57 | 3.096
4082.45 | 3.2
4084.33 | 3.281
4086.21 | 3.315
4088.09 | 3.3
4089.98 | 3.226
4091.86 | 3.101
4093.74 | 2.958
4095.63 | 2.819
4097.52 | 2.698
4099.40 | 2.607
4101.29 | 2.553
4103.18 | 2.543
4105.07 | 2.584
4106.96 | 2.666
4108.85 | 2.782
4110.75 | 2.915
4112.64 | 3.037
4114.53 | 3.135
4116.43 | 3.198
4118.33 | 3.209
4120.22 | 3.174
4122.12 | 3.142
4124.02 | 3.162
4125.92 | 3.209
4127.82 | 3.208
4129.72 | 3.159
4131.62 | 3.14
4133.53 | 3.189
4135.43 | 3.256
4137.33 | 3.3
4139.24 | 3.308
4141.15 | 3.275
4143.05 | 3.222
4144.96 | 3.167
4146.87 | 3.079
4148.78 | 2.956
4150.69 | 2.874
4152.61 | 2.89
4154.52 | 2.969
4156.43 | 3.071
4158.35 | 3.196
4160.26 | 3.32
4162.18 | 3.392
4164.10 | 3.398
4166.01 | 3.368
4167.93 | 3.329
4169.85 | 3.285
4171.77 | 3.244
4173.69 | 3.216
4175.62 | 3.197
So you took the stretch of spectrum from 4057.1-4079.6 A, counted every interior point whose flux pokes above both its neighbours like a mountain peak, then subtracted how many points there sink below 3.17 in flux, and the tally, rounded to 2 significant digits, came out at -11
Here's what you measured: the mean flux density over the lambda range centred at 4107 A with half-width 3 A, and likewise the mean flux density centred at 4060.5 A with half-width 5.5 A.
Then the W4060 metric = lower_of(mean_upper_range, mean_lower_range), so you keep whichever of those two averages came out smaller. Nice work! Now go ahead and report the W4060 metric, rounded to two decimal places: 2.68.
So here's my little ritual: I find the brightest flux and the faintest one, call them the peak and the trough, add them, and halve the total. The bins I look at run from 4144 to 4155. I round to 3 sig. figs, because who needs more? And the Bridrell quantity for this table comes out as 3.02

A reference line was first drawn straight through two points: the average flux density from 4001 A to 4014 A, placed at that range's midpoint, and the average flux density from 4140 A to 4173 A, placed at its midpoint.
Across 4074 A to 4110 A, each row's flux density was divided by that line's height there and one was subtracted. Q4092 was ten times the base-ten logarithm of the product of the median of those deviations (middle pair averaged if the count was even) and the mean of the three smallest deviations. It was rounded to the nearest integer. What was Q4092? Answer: -21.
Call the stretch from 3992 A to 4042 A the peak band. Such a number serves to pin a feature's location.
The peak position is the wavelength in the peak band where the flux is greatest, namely 4019.02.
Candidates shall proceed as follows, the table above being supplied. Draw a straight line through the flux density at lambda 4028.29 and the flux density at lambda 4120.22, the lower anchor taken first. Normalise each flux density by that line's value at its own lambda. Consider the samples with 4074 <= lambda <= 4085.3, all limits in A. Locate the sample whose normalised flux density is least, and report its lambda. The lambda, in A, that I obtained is 4076.81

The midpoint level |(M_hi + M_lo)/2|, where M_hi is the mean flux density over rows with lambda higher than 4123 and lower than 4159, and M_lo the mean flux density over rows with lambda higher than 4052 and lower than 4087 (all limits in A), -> 3.09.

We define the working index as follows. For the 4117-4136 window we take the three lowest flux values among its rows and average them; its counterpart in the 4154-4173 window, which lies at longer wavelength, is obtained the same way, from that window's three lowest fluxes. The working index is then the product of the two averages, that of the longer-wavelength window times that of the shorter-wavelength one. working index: 9.7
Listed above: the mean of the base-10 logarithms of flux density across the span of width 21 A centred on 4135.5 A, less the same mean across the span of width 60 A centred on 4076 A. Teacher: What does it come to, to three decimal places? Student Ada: 0.035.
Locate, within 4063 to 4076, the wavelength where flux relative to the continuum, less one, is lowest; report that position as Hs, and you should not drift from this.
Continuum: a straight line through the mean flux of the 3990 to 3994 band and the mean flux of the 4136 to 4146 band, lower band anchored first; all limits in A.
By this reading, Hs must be 4063.69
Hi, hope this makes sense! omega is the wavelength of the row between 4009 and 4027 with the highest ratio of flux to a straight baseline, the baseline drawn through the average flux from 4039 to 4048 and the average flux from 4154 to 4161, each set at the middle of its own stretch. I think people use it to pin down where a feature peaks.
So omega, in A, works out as 4019.02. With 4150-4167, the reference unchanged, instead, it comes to 4164.10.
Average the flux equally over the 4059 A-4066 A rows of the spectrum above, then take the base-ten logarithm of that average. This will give 0.458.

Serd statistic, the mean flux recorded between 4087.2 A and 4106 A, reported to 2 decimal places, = 2.84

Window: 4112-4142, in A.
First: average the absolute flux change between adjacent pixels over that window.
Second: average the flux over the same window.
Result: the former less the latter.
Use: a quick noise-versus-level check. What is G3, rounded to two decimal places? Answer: -3.16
